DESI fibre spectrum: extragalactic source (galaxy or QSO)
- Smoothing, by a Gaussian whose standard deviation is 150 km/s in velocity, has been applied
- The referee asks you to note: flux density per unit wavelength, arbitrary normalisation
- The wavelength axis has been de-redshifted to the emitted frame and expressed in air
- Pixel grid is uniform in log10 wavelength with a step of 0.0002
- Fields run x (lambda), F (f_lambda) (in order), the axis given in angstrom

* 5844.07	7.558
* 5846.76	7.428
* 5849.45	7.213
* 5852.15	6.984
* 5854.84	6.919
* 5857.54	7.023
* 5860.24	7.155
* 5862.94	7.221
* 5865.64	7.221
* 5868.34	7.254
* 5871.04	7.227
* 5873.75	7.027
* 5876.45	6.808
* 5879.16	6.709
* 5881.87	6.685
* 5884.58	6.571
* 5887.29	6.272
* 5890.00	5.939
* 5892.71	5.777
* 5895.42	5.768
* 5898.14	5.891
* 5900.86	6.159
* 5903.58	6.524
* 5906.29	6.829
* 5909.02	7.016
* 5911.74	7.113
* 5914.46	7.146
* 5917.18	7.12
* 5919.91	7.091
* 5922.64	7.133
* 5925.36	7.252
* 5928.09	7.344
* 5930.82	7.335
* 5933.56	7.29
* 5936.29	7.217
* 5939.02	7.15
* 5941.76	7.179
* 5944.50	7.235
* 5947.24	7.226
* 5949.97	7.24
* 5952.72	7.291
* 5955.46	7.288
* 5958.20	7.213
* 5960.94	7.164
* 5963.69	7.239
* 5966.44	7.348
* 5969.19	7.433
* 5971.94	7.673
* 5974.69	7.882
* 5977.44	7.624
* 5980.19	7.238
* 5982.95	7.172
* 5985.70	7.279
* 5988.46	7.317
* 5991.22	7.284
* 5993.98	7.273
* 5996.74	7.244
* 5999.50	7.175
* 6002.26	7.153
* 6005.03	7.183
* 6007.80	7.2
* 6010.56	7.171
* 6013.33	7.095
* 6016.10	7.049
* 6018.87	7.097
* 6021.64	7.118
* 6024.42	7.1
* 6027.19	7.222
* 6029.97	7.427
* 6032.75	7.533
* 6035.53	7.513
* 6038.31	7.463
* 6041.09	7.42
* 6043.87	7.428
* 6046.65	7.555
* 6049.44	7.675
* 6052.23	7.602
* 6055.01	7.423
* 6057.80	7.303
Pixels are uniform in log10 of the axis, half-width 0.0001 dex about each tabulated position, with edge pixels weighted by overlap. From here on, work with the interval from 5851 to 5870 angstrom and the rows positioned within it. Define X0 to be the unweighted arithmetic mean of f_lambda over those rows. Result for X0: 7.11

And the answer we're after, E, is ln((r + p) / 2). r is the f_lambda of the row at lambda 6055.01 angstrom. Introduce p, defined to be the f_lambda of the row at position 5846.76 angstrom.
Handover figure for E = 2.00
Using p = 7.428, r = 7.423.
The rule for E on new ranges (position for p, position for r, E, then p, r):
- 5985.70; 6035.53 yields 2.00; 7.279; 7.513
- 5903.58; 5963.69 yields 1.93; 6.524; 7.239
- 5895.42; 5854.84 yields 1.85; 5.768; 6.919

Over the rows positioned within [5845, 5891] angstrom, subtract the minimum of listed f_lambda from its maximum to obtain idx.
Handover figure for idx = 1.5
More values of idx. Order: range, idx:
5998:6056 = 0.6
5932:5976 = 0.7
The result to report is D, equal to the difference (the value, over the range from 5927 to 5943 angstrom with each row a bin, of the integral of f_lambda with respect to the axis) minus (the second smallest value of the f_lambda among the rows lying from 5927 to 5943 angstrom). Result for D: 109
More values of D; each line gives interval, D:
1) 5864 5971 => 738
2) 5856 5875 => 129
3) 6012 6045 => 233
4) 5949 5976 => 192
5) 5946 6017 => 510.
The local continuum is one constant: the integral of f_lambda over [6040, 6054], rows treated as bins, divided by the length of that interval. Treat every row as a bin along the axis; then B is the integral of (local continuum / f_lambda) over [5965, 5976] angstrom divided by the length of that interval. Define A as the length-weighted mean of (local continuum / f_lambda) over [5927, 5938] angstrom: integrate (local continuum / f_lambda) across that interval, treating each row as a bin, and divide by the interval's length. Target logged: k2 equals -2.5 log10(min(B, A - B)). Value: 3.52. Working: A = 1.03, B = 0.99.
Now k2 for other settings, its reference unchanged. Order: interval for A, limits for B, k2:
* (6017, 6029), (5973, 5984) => 3.29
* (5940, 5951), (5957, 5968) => 5.90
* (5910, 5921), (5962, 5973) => 3.42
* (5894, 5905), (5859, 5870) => 1.77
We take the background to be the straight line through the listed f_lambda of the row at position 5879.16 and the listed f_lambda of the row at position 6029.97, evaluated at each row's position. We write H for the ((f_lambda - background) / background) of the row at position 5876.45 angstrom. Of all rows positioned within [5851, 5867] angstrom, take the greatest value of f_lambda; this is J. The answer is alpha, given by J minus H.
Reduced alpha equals 7.20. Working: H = 0.017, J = 7.221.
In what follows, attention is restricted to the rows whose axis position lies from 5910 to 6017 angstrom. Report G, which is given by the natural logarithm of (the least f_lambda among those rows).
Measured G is 1.95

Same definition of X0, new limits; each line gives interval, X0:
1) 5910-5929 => 7.17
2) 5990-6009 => 7.22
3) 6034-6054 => 7.52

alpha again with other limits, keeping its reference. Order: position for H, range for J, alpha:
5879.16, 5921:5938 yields 7.34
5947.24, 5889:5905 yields 6.50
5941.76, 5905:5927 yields 7.23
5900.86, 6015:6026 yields 7.21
